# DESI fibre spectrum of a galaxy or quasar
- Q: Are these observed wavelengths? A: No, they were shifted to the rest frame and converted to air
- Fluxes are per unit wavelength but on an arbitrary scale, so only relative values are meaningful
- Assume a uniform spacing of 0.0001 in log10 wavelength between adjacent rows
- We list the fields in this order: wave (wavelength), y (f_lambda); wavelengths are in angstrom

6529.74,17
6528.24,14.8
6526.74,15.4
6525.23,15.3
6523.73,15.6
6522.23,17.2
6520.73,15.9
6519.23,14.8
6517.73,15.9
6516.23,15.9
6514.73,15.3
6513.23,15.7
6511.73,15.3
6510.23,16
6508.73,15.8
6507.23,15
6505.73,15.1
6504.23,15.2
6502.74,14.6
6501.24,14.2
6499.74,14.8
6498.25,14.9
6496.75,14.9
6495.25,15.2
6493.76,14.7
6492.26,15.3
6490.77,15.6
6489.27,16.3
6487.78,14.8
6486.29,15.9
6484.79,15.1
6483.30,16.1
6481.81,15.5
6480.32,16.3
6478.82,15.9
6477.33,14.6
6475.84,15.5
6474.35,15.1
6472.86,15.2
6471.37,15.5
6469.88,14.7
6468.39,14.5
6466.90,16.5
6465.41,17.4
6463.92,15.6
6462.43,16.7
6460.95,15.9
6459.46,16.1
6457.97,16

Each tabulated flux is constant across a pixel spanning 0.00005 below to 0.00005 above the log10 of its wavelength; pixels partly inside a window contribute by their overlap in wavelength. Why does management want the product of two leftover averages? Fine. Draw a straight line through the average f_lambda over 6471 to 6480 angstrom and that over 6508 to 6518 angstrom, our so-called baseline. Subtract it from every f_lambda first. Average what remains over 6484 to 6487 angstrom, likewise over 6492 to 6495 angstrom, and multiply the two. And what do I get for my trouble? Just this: -0.04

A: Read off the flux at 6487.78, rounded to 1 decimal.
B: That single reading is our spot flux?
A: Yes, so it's 14.8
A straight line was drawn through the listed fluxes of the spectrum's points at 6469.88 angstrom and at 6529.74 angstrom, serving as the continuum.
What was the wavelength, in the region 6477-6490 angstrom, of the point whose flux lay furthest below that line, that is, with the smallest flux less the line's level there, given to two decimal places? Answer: 6487.78 angstrom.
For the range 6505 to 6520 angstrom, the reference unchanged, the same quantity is 6519.23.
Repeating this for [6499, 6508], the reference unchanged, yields 6501.24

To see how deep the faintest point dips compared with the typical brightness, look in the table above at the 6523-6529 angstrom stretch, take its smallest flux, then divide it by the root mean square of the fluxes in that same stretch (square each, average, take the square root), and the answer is 0.969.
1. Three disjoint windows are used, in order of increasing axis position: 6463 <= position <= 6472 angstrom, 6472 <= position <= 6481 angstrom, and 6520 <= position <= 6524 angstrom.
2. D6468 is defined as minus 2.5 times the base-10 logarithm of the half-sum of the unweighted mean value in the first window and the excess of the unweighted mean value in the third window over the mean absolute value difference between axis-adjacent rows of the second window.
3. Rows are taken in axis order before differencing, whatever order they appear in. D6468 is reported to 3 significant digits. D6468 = -2.99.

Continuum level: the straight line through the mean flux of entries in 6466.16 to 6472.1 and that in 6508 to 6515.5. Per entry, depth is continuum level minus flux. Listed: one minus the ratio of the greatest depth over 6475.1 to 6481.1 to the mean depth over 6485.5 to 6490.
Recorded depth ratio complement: 4.4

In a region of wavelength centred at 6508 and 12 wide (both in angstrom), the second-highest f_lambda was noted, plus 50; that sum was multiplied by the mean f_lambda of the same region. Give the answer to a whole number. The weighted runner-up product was 1009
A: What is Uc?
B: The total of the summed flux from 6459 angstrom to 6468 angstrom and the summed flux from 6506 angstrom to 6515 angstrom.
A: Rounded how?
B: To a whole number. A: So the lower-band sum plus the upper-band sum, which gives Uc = 191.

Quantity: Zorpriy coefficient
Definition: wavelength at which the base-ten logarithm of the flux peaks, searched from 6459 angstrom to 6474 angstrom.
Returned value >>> 6465.41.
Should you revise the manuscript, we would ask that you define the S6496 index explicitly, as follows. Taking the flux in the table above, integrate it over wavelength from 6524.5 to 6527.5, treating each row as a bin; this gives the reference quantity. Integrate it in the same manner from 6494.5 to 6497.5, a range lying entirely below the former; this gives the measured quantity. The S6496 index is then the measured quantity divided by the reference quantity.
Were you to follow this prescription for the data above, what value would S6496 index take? 0.98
